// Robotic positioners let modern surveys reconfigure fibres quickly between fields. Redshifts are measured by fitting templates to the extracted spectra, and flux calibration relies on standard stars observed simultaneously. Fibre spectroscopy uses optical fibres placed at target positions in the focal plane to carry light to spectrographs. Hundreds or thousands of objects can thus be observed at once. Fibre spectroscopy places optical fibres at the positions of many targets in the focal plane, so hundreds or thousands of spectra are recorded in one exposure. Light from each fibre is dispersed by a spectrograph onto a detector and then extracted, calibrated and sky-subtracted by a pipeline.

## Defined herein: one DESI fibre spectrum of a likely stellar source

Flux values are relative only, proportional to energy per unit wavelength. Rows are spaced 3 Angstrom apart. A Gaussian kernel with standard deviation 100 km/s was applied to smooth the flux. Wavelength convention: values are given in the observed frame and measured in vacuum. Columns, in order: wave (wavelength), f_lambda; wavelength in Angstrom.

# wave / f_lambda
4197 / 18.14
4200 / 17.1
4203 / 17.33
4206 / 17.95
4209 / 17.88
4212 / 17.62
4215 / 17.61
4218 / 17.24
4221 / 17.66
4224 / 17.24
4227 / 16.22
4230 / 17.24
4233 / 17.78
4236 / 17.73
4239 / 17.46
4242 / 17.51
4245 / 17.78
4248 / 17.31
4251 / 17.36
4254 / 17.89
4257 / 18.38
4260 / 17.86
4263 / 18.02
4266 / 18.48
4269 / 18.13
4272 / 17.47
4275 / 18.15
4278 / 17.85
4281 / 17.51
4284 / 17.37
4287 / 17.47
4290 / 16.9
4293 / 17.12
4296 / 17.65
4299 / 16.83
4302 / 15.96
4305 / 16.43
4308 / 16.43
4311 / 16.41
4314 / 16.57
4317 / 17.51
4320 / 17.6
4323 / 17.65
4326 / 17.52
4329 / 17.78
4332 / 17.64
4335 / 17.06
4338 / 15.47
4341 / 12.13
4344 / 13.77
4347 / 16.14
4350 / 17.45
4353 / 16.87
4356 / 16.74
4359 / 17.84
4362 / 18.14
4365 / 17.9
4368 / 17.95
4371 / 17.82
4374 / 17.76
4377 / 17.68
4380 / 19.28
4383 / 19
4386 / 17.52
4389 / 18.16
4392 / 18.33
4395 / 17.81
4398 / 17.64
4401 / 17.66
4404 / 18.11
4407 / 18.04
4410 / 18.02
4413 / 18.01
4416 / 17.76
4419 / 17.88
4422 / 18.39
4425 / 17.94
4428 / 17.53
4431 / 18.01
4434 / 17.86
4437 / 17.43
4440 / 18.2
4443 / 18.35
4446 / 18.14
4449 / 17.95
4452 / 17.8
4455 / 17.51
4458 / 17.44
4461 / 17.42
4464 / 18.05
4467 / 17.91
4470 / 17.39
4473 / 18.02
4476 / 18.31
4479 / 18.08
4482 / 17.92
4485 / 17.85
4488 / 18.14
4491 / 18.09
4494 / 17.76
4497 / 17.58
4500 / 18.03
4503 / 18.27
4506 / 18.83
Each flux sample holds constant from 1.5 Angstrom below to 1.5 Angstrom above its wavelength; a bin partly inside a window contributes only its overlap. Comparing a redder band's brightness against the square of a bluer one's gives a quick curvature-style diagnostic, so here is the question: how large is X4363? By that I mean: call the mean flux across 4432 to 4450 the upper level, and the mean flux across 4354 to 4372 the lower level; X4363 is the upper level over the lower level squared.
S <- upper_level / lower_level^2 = 0.057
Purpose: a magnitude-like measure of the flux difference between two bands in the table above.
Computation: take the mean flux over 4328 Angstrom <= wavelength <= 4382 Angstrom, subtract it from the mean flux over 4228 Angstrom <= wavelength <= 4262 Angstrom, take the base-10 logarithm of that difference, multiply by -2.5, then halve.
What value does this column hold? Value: 0.2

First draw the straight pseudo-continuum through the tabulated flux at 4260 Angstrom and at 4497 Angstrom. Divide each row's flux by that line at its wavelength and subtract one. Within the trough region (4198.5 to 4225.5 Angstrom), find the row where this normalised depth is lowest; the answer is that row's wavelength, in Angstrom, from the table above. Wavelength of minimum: 4200 Angstrom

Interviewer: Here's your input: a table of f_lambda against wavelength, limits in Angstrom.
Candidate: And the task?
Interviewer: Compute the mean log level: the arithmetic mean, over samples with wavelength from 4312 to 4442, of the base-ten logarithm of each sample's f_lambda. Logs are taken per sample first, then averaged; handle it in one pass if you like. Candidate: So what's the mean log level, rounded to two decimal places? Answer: 1.24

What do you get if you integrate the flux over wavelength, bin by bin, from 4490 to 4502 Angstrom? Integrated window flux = 214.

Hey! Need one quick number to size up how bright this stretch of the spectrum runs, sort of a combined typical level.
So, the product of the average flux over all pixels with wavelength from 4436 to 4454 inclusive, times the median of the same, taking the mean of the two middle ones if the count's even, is 324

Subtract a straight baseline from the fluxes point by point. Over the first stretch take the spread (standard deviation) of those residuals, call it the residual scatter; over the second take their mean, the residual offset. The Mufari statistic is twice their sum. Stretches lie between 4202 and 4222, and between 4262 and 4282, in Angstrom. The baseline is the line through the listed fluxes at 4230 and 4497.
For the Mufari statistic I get 1.8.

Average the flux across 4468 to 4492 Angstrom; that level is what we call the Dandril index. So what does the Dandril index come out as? 18.0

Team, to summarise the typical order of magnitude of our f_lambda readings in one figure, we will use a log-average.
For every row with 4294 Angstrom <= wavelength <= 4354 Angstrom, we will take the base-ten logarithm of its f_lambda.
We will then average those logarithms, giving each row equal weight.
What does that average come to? 1.22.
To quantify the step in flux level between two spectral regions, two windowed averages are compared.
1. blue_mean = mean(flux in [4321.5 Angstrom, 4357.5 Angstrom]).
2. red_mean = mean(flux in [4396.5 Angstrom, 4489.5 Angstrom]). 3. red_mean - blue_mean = 1.5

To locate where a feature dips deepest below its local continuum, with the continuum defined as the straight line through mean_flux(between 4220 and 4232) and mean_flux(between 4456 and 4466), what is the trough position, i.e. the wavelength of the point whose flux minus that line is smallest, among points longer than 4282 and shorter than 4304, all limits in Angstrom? 4302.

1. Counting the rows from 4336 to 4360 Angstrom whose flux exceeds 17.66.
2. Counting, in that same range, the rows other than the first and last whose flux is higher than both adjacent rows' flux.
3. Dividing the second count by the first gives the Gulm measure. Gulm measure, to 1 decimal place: 1.0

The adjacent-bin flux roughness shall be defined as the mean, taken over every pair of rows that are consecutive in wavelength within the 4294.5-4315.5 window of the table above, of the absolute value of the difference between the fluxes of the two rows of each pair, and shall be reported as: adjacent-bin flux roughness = 0.39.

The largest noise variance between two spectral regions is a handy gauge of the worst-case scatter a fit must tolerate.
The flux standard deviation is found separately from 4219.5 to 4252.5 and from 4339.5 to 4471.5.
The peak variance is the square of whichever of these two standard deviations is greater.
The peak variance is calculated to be 1.3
